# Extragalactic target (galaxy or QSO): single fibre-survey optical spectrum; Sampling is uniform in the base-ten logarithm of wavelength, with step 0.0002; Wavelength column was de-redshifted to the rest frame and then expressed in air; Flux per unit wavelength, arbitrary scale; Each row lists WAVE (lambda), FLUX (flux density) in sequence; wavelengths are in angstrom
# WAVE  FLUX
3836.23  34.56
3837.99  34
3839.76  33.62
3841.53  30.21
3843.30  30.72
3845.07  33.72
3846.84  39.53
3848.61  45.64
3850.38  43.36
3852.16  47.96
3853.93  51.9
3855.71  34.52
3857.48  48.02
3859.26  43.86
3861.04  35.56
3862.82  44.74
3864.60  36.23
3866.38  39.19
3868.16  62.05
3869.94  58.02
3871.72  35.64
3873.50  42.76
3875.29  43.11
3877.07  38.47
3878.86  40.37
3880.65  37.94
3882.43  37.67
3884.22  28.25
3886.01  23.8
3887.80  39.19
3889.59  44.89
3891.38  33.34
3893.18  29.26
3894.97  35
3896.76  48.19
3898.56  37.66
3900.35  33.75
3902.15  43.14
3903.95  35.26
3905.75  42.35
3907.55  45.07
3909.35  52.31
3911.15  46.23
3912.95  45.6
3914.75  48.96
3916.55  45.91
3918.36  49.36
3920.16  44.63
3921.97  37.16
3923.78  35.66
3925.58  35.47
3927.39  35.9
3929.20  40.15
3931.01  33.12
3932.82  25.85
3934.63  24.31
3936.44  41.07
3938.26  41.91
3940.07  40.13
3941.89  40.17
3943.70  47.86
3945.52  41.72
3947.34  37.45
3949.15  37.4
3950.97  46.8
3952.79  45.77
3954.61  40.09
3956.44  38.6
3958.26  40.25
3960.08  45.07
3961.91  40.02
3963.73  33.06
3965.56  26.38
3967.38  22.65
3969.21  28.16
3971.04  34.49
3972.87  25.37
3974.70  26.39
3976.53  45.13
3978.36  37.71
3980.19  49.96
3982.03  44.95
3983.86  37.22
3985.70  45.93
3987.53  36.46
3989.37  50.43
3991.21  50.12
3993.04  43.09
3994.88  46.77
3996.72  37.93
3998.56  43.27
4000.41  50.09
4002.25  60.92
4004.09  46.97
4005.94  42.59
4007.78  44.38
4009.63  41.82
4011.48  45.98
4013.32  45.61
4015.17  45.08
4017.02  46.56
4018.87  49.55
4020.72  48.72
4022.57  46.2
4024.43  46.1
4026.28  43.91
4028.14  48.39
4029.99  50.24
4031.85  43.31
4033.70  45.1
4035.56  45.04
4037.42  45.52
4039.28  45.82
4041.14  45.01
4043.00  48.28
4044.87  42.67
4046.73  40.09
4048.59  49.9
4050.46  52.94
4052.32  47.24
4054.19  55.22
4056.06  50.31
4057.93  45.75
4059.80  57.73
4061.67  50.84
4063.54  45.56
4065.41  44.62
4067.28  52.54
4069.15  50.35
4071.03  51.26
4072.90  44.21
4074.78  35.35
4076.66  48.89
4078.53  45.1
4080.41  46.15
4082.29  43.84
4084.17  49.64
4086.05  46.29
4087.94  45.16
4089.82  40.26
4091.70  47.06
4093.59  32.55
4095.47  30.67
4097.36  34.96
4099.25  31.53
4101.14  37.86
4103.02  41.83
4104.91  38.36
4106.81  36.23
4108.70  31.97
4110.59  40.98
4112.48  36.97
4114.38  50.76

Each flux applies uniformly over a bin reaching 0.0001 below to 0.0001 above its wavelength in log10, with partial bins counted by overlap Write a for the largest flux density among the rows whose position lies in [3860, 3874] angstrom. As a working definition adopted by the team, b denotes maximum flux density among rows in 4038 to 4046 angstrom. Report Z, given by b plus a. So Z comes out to 110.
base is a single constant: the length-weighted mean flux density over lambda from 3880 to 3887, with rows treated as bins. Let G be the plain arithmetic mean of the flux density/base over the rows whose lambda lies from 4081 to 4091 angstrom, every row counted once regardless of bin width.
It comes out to 1.42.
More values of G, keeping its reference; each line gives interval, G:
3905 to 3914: 1.46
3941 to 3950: 1.29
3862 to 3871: 1.51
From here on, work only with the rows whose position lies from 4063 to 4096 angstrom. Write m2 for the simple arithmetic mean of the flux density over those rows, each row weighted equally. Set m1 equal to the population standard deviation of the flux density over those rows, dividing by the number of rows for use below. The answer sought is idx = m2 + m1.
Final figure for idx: 50.4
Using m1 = 6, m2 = 44.4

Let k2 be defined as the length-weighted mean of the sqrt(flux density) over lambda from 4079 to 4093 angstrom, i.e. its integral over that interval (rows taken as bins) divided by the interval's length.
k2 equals 6.71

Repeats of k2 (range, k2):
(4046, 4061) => 7.06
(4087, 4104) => 6.15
